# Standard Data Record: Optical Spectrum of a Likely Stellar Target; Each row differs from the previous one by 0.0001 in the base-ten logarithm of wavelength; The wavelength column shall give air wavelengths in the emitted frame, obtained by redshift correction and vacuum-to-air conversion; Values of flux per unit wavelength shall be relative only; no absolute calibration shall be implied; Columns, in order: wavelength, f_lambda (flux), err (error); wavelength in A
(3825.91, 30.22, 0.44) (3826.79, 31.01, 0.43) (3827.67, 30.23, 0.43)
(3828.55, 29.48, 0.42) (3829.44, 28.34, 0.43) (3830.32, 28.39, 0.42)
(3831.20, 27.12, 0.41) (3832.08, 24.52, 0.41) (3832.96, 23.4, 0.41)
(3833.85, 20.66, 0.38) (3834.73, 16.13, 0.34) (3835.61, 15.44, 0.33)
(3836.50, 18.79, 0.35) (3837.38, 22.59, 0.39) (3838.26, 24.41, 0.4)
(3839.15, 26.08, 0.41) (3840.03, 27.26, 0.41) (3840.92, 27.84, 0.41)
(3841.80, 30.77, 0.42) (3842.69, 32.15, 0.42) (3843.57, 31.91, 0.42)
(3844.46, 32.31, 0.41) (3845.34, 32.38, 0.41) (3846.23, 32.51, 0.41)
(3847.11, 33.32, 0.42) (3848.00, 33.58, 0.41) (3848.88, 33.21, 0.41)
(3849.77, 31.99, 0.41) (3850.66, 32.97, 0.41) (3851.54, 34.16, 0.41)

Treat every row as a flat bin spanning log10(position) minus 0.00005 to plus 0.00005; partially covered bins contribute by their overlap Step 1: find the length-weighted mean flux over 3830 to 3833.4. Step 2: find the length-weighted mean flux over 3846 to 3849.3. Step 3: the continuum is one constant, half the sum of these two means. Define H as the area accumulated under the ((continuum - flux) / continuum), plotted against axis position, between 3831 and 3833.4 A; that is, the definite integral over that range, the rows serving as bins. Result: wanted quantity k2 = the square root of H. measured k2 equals 0.62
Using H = 0.4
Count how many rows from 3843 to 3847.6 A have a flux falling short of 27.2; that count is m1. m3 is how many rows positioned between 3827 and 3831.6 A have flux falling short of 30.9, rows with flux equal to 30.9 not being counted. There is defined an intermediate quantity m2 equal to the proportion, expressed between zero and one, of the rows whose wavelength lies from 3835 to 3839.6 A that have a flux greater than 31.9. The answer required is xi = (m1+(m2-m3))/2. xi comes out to -2.5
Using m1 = 0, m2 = 0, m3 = 5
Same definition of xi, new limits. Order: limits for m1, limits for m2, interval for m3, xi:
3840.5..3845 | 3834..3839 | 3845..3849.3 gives 0.0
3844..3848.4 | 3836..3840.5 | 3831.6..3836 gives -2.5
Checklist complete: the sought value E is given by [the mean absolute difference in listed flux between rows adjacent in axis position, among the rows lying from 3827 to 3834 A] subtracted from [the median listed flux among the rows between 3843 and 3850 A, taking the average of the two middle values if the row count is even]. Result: 31.1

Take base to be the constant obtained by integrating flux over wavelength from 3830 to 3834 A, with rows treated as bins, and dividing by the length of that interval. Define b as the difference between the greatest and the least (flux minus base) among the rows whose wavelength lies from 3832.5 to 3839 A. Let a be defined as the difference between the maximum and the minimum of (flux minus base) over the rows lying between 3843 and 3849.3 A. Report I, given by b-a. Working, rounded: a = 1.7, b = 9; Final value 7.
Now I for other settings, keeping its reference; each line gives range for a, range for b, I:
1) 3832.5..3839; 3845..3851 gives -7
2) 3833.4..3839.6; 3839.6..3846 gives -6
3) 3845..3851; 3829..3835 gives 11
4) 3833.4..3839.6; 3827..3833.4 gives -4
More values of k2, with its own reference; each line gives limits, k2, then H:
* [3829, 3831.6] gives 0.37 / 0.1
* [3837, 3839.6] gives 0.67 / 0.5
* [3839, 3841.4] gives 0.43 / 0.2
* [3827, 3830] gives 0.10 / 0.0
